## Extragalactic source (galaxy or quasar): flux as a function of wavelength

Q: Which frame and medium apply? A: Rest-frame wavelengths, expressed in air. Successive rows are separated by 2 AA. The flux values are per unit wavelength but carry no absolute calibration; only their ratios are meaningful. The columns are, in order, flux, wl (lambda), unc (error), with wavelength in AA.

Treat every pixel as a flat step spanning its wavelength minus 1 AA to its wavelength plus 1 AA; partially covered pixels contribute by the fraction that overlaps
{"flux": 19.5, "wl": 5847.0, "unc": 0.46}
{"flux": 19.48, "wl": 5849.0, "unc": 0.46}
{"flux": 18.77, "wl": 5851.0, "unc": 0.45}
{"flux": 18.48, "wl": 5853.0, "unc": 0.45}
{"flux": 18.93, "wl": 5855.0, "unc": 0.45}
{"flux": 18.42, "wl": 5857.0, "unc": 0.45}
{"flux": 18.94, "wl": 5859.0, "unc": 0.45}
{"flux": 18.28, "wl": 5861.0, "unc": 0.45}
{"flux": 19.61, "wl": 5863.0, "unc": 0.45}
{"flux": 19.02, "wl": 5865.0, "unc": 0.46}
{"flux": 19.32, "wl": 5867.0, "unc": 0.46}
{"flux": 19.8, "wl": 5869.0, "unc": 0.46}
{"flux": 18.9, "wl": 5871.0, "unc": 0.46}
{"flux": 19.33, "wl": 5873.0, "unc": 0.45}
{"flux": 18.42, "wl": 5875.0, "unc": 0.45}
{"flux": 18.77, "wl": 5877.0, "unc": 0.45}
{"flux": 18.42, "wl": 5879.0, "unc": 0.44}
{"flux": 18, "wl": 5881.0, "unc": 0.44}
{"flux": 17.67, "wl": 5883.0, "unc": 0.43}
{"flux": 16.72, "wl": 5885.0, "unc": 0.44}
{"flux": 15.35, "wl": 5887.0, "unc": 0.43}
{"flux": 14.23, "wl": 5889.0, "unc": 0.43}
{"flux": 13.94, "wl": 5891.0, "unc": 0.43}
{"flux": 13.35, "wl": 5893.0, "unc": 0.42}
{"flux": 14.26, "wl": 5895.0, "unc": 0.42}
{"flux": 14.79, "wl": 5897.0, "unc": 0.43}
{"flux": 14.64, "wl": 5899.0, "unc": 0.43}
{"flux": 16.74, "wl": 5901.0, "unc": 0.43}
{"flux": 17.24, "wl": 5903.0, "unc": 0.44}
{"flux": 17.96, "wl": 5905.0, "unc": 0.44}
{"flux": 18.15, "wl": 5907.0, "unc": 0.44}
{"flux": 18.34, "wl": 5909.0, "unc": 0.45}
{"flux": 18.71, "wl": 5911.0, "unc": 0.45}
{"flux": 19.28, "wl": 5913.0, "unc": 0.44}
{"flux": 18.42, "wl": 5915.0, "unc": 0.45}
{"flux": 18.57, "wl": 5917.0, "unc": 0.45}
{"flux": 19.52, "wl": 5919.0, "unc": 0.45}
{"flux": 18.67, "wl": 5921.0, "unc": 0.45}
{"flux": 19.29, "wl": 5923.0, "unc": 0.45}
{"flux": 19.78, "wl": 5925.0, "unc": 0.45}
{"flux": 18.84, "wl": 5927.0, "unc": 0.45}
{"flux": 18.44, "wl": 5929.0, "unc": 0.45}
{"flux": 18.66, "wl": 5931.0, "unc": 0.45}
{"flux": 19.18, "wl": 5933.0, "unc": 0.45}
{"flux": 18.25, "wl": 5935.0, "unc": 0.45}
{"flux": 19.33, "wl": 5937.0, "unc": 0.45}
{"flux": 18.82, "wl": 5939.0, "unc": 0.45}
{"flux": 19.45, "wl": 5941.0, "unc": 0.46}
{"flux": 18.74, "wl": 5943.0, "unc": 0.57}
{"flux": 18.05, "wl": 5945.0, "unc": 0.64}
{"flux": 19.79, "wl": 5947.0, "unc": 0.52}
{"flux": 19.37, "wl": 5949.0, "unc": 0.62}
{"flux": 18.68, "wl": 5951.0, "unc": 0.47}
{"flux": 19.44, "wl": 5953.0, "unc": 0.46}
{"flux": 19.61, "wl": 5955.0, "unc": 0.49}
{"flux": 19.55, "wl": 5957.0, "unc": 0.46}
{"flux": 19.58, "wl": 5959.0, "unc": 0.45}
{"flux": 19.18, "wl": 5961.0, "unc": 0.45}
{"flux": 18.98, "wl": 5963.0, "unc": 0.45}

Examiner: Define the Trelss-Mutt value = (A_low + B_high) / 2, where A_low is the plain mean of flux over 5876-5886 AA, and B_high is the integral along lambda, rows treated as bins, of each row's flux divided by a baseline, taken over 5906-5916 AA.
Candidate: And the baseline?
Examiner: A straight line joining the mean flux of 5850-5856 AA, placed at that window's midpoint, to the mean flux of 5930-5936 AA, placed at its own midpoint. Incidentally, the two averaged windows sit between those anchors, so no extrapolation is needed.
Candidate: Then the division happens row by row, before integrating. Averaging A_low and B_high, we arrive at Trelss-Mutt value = 13.9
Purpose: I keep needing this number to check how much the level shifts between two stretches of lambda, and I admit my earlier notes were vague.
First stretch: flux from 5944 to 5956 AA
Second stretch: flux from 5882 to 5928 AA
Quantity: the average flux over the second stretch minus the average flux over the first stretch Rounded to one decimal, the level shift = -2.0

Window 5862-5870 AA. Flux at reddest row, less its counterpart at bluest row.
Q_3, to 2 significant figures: 0.19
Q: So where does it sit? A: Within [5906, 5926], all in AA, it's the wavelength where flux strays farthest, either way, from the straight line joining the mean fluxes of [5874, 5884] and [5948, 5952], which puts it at 5925.0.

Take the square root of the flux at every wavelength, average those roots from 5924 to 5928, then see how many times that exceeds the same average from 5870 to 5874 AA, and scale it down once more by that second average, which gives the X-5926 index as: 0.230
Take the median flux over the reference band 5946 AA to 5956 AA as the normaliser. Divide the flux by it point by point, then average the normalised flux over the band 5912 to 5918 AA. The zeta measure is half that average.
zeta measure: 0.482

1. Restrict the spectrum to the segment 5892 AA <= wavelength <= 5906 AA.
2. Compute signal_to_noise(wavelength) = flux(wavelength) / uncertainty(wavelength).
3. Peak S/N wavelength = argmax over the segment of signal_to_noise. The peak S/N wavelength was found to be 5905.0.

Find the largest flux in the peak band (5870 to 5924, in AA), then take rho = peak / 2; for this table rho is 9.76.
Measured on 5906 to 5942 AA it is 9.89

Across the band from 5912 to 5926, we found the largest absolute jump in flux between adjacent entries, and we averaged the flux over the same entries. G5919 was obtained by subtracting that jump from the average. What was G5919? 18.1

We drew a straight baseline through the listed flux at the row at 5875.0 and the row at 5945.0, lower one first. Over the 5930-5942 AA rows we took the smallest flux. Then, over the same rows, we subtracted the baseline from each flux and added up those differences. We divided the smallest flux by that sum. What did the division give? 3.6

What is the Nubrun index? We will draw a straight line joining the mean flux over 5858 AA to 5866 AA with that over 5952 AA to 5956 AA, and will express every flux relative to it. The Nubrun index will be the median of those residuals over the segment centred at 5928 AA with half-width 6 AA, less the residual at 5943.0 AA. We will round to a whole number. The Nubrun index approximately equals 0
